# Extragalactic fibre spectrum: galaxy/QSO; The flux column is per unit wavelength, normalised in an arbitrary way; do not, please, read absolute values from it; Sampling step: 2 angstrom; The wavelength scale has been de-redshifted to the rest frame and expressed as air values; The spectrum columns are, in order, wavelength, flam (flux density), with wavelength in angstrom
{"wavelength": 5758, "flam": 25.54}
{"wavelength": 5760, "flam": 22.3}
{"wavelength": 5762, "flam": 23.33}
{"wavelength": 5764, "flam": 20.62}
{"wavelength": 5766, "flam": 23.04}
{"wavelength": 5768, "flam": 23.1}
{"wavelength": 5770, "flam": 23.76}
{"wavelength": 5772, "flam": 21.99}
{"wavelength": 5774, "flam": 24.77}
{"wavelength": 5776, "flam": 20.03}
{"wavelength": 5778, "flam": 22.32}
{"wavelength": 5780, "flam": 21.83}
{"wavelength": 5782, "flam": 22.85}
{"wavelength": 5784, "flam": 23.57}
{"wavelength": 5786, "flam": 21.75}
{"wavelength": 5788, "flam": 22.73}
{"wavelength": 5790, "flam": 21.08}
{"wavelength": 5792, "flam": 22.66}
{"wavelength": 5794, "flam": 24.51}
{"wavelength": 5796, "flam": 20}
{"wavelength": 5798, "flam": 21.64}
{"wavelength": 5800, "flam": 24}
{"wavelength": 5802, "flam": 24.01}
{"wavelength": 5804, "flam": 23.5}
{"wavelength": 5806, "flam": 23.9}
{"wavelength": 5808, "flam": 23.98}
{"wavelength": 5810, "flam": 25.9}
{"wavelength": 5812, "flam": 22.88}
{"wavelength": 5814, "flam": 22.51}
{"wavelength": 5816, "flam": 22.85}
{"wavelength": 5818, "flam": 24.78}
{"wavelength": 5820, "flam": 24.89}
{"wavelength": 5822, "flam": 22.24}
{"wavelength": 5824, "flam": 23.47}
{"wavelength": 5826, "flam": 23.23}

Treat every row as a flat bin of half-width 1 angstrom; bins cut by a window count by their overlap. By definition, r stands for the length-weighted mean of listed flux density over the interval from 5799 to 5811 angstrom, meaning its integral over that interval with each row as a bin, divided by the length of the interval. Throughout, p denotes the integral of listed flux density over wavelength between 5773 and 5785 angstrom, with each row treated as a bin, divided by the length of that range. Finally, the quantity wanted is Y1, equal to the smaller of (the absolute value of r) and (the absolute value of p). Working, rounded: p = 22.6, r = 24.2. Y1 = 22.6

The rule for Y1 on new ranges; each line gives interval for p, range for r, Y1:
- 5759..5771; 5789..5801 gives 22.3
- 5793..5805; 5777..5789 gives 22.5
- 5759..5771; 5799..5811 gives 22.7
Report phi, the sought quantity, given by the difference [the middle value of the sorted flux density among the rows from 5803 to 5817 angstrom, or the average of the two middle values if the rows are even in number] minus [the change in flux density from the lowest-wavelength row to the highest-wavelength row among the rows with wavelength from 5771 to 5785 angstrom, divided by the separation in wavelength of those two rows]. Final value 23.4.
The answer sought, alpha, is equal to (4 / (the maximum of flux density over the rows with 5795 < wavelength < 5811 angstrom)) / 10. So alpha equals 0.0154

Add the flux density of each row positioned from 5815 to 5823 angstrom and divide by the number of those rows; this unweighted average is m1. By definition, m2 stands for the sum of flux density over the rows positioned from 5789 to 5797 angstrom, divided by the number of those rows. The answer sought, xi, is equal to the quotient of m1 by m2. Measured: 1.07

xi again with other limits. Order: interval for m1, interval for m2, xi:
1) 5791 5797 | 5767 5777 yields 0.99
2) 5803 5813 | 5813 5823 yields 1.02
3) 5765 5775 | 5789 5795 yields 1.03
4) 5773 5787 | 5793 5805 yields 0.98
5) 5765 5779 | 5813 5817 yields 1.00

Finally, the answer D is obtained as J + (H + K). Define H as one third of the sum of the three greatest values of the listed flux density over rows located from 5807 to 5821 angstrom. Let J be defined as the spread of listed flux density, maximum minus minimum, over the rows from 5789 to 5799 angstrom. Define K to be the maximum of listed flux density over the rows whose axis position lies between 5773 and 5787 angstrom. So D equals 54.47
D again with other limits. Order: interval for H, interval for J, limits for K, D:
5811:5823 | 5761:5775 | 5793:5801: 52.84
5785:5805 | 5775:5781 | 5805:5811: 52.36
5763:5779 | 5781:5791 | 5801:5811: 52.27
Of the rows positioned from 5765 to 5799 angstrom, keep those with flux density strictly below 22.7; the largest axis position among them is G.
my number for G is 5798 angstrom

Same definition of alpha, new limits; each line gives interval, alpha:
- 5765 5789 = 0.0161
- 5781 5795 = 0.0163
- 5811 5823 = 0.0161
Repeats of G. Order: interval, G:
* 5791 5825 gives 5822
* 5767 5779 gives 5778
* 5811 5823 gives 5822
